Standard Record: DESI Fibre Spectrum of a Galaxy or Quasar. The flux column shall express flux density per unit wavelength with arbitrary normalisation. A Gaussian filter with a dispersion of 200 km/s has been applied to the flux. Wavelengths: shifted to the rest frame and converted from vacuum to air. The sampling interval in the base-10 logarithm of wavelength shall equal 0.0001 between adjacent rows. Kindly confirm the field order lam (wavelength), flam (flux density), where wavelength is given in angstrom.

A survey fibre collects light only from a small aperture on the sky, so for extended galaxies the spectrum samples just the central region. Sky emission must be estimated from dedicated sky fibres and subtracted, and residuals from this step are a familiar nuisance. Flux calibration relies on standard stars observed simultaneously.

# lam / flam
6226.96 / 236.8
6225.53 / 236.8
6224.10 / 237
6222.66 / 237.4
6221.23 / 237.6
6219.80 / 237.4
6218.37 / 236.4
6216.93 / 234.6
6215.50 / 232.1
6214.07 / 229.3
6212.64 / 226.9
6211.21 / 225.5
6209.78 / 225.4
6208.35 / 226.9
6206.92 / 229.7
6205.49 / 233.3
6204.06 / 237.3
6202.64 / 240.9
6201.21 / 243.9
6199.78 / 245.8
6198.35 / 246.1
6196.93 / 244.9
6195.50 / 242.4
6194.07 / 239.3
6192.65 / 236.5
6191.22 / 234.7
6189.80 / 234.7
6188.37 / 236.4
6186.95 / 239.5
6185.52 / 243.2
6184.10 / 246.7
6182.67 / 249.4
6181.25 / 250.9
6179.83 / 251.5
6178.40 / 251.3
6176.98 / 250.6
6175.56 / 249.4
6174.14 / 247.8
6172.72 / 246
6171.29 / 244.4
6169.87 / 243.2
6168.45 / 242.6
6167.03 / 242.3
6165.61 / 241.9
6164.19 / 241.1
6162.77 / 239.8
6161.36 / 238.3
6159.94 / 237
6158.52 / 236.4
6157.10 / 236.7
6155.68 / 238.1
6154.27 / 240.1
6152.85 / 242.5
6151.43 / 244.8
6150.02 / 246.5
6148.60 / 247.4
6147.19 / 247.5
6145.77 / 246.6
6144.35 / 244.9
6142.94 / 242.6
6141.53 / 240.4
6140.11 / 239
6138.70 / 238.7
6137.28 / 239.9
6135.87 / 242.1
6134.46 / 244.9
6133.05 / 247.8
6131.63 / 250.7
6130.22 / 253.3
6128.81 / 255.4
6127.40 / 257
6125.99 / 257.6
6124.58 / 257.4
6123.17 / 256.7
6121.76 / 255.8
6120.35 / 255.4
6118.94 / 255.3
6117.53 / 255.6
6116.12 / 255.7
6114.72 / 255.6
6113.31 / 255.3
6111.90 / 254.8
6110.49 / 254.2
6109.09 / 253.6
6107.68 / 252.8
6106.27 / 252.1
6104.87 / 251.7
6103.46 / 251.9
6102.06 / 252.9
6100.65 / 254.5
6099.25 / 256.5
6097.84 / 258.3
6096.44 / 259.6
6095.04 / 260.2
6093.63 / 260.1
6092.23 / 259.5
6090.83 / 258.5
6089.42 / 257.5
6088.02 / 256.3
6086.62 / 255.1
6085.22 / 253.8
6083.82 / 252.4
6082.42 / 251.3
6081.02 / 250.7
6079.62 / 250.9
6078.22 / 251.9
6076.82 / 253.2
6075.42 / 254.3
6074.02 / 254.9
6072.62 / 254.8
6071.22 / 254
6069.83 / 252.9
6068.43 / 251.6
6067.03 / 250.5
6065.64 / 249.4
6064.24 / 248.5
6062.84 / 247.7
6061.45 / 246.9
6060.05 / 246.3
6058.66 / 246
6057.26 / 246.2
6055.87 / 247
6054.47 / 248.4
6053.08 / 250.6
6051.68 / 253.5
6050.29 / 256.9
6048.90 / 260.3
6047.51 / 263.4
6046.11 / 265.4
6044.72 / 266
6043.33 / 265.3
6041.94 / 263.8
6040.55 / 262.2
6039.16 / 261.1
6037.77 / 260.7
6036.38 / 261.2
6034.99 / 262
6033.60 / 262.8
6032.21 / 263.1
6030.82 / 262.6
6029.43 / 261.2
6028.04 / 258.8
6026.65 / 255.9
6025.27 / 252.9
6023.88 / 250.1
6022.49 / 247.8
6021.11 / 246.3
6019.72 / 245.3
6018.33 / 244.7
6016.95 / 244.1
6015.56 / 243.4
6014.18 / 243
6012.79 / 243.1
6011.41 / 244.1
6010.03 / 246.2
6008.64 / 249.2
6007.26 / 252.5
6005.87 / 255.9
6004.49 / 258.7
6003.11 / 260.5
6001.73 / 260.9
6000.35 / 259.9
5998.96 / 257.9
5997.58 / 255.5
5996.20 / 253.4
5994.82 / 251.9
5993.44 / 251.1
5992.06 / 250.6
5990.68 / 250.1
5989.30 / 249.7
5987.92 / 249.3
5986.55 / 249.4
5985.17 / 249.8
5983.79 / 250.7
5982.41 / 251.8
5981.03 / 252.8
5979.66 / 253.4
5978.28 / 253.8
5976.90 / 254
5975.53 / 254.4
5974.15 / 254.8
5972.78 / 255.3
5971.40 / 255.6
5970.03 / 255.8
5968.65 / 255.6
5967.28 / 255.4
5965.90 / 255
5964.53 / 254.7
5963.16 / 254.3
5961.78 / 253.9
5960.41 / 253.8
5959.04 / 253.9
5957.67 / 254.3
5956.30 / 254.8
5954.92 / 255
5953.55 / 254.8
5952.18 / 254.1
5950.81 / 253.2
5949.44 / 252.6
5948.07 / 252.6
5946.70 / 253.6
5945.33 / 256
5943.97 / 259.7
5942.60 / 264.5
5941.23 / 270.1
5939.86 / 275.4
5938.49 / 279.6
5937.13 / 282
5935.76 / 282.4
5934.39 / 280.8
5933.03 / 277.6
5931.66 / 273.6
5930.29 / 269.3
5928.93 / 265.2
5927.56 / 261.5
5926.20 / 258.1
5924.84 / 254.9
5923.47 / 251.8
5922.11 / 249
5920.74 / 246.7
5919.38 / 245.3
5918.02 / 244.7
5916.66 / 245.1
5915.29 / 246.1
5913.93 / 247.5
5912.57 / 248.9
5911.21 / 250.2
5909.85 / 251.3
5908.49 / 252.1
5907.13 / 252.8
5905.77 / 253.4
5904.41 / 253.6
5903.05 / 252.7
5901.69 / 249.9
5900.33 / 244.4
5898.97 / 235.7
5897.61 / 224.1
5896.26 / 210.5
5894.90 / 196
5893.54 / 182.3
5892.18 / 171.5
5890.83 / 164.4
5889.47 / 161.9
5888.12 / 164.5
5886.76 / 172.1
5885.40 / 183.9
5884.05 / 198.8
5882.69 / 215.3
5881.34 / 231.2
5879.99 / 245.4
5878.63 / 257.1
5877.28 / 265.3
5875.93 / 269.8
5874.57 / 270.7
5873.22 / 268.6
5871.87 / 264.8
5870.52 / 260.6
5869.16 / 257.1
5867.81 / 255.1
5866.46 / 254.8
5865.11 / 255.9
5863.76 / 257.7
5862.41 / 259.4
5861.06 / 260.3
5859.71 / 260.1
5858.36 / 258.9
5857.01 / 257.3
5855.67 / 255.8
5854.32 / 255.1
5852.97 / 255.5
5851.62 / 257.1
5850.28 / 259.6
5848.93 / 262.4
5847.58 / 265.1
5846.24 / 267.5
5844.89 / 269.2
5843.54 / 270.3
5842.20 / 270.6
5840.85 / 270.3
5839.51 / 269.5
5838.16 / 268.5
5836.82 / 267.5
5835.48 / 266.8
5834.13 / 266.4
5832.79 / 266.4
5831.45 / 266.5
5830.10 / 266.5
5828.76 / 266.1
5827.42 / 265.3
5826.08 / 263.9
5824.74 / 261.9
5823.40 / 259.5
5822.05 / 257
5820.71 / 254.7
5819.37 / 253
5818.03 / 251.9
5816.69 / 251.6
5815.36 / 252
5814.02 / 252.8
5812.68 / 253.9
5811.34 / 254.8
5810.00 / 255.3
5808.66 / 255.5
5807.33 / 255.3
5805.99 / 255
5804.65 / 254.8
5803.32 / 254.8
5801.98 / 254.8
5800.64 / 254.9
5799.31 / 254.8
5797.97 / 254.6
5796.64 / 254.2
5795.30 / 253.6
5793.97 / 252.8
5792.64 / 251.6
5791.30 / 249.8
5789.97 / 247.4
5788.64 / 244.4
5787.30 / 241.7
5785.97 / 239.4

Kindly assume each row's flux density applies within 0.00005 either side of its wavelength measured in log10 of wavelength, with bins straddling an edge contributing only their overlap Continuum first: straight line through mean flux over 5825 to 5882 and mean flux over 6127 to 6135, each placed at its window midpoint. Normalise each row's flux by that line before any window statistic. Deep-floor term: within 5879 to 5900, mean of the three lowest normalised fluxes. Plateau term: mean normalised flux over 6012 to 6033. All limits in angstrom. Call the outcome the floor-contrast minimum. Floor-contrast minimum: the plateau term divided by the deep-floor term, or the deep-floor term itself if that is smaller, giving 0.63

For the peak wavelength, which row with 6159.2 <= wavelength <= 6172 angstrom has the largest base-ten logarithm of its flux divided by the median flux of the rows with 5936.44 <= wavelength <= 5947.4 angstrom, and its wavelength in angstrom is 6171.29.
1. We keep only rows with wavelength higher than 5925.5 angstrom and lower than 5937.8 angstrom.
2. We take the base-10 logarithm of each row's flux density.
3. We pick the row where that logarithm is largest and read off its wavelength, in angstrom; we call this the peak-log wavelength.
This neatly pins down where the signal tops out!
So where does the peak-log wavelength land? 5935.76 angstrom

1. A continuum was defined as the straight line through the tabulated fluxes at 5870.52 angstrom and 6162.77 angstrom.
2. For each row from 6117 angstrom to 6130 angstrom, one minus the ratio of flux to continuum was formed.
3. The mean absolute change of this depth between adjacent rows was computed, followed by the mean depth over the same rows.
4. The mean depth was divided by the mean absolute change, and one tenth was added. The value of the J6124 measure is -22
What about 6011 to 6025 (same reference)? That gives 5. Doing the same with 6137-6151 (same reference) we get -2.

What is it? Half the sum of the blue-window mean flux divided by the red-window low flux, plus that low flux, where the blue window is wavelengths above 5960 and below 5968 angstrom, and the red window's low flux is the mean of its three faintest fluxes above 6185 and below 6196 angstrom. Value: 118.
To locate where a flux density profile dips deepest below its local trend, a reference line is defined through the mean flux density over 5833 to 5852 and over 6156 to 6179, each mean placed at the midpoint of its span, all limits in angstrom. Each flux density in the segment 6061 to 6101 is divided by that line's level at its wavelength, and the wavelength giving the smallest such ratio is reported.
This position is 6061.45 angstrom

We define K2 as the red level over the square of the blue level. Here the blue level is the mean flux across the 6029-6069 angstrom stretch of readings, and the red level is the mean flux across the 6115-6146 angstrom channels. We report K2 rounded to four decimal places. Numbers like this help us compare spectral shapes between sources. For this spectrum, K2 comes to 0.0038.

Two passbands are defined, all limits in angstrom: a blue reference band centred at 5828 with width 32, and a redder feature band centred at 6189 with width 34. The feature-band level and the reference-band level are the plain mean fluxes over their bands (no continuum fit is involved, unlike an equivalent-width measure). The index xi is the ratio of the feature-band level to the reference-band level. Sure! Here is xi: 0.93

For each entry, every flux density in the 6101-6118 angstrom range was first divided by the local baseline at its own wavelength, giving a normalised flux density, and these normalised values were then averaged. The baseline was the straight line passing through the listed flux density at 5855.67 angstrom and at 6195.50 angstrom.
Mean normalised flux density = 1.033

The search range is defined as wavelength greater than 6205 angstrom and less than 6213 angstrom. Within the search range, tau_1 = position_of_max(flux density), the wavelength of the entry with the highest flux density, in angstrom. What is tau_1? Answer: 6205.49 angstrom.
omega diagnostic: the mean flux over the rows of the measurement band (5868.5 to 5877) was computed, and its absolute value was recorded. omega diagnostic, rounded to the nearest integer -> 265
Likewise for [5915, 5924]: 247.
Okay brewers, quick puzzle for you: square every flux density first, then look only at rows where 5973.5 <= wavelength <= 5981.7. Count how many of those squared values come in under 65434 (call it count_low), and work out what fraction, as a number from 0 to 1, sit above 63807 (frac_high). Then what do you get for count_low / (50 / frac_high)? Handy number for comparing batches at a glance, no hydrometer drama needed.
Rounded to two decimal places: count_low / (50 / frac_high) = 0.12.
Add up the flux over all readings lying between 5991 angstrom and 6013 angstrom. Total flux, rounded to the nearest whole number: 4051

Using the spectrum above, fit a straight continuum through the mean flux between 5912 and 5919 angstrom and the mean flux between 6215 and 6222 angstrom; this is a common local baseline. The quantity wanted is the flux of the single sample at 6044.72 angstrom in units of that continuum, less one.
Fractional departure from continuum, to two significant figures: 0.10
